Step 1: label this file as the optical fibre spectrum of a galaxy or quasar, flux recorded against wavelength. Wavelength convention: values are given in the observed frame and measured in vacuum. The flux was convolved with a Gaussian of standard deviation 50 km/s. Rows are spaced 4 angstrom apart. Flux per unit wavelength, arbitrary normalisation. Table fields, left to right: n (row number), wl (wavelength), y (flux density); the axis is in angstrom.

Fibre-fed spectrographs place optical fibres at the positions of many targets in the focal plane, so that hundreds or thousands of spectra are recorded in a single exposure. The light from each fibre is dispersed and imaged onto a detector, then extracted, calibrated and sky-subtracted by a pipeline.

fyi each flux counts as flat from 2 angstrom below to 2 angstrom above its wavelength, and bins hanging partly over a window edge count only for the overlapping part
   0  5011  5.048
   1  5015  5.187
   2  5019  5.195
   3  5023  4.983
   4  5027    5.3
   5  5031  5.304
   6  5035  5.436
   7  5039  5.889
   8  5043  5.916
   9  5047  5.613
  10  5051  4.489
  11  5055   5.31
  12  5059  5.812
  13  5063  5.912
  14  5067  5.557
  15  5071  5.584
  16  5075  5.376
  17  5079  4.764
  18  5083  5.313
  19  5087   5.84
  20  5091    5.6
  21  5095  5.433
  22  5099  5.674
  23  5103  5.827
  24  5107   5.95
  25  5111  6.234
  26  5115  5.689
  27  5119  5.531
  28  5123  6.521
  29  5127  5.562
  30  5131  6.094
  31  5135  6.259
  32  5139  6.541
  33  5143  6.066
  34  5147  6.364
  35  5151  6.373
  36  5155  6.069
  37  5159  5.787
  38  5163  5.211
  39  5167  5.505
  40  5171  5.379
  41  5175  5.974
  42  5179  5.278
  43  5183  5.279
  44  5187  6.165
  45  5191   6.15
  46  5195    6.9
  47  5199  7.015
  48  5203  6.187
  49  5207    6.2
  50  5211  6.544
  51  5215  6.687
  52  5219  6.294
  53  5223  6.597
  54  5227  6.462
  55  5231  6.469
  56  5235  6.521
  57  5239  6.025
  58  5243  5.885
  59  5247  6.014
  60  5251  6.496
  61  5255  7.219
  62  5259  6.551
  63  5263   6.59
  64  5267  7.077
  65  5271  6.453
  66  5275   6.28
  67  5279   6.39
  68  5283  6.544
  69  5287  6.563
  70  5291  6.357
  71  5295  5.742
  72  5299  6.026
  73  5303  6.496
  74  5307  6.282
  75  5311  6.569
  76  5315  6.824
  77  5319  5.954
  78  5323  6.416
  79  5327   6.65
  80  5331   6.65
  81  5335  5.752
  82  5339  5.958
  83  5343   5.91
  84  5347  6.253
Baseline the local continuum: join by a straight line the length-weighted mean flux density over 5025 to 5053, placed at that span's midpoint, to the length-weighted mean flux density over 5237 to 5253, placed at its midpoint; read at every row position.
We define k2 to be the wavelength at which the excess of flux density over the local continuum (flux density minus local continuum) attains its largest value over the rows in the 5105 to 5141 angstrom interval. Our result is 5123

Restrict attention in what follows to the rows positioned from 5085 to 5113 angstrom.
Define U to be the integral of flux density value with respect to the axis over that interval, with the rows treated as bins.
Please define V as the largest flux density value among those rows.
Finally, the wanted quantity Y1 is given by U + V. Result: 168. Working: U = 162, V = 6.234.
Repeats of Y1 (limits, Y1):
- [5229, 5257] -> 186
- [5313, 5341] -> 184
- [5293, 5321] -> 182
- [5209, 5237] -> 189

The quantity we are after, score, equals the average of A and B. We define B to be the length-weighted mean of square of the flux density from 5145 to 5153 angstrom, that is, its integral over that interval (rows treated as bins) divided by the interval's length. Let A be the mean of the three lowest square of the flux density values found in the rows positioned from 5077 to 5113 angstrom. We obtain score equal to 34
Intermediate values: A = 27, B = 40.6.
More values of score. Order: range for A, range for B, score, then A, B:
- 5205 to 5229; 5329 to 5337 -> 39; 40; 38.7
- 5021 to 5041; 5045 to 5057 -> 27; 27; 26.6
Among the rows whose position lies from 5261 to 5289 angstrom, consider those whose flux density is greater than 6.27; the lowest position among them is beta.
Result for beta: 5263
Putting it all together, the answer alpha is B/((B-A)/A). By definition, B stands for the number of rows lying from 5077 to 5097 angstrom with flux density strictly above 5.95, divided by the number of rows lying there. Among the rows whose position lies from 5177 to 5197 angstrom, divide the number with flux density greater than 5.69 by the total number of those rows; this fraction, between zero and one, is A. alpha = 0.0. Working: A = 0.60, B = 0.00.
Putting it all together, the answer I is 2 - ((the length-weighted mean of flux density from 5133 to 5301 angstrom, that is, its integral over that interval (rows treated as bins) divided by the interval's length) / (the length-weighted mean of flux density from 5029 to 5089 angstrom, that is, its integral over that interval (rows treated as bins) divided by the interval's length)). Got 0.86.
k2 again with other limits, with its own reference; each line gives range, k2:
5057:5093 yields 5063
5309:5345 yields 5315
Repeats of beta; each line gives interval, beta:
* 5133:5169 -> 5139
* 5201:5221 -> 5211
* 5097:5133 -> 5123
